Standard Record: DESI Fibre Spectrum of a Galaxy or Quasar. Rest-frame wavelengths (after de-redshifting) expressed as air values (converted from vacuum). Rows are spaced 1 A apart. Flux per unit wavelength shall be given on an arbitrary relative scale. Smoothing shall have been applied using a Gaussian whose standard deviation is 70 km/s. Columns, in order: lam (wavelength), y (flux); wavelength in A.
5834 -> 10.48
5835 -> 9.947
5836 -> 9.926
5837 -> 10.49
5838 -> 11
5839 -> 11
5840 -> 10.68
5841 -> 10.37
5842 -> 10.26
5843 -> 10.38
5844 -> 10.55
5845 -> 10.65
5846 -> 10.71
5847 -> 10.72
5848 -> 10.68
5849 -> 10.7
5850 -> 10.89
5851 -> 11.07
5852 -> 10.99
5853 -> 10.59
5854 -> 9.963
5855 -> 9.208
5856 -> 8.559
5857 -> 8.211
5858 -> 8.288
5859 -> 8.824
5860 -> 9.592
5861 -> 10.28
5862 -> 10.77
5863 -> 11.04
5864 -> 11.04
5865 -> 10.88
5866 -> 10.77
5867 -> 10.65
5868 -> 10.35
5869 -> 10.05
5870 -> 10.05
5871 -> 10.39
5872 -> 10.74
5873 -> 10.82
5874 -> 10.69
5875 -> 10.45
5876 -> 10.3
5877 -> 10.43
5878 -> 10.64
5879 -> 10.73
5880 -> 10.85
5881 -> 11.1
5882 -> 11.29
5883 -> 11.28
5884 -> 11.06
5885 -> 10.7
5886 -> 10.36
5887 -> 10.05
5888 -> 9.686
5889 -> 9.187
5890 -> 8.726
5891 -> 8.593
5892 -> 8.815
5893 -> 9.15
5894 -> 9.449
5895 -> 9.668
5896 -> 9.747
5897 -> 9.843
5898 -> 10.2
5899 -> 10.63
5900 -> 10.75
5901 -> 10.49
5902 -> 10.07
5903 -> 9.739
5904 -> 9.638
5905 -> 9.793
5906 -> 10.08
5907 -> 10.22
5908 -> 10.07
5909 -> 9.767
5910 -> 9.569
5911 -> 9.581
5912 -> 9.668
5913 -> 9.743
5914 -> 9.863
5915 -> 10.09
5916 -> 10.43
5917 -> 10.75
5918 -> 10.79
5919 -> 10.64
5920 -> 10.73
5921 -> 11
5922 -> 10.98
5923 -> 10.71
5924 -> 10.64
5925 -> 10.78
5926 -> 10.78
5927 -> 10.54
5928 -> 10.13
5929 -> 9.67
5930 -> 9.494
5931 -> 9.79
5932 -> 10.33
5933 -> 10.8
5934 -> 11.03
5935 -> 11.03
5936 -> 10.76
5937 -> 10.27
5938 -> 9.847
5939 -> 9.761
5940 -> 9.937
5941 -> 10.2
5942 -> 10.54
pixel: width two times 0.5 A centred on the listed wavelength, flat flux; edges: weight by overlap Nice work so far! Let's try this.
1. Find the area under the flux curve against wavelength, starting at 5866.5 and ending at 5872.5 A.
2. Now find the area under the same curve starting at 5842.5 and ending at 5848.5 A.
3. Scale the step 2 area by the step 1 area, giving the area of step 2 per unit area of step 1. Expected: 1.02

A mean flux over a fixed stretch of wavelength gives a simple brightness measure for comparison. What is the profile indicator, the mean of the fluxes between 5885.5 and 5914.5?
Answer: 9.8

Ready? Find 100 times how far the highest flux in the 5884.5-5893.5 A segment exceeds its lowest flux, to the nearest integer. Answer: 211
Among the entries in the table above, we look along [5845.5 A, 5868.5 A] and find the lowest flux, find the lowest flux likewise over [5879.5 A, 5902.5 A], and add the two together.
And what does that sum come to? 16.8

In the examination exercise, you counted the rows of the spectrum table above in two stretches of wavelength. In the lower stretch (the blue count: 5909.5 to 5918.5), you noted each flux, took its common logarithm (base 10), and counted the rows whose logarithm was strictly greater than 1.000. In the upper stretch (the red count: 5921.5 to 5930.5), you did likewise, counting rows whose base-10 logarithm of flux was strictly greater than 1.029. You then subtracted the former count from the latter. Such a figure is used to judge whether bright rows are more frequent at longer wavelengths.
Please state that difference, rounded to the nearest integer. 0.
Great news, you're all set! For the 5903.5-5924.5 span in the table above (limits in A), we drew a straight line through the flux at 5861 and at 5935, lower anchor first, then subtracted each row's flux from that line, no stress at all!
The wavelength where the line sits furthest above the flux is 5910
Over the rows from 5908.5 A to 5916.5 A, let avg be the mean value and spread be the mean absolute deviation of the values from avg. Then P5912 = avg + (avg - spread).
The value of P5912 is 19.5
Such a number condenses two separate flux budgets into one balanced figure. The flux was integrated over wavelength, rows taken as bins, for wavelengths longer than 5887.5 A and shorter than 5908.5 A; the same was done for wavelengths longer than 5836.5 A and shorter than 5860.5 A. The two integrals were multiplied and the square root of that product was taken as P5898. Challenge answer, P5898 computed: 224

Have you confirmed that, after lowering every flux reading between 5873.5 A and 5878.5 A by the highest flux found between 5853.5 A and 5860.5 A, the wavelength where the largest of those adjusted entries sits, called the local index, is 5874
